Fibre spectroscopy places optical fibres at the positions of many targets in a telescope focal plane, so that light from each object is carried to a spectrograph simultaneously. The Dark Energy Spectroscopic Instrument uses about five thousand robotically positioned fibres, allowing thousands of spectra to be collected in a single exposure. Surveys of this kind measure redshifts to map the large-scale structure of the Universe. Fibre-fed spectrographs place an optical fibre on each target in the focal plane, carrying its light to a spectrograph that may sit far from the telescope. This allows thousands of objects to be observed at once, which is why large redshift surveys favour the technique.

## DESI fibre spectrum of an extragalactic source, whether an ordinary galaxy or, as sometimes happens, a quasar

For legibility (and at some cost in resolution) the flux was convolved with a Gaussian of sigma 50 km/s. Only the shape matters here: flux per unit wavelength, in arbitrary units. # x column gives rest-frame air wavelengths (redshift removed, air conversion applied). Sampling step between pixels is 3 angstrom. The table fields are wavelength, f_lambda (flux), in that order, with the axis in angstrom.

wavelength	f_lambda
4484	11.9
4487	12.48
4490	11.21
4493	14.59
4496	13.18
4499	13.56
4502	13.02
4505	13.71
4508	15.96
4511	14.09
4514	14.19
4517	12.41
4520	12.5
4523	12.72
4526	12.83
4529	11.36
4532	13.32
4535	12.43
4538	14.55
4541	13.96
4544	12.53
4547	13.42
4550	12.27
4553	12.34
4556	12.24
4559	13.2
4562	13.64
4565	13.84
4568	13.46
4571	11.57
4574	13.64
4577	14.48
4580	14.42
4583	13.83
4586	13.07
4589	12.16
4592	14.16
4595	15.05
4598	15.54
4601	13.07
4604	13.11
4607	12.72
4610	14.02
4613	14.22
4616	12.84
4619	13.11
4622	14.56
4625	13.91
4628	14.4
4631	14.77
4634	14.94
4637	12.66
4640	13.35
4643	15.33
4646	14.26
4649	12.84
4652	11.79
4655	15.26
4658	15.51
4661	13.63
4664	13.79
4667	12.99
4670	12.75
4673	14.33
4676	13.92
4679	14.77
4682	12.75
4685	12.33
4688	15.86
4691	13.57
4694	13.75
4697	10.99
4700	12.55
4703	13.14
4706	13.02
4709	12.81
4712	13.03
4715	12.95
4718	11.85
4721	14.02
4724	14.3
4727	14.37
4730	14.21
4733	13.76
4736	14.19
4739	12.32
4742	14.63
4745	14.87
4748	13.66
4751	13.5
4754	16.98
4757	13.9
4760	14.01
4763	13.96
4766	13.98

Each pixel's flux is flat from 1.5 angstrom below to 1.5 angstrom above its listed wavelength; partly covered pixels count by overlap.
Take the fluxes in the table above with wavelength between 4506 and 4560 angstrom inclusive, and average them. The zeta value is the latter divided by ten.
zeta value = 1.31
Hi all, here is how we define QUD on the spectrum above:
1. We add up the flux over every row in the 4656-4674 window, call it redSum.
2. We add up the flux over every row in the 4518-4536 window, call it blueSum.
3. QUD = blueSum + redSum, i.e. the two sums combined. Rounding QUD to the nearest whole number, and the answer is 158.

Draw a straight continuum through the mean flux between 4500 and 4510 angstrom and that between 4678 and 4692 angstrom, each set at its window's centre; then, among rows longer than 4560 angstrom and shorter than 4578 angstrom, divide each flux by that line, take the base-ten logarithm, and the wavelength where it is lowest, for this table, 4571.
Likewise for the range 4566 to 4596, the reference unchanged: 4571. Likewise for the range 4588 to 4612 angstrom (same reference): 4589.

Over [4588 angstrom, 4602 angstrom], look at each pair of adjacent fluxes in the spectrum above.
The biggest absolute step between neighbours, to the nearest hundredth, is 2.47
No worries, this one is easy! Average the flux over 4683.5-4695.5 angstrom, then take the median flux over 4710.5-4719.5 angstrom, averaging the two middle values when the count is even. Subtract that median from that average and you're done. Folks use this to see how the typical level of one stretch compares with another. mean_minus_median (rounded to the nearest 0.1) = 0.9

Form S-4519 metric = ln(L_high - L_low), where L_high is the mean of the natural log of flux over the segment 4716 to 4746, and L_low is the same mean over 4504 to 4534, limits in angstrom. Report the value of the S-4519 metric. -3.2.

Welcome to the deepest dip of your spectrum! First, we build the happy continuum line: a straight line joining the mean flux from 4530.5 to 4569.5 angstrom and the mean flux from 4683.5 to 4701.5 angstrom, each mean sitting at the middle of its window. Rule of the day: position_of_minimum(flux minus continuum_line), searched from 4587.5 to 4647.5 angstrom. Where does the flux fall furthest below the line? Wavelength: 4589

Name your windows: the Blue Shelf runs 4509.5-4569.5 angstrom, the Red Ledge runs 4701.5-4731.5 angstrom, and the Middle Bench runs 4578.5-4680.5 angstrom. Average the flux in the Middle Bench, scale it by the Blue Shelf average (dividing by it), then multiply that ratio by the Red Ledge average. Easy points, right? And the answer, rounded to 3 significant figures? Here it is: 14.2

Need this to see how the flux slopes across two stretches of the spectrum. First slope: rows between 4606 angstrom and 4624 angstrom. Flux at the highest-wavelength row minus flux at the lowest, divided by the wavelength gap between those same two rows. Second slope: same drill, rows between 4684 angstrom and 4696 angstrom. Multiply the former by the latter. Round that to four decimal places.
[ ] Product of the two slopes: 0.0194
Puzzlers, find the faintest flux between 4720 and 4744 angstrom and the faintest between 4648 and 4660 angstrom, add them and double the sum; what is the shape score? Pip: 48.2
